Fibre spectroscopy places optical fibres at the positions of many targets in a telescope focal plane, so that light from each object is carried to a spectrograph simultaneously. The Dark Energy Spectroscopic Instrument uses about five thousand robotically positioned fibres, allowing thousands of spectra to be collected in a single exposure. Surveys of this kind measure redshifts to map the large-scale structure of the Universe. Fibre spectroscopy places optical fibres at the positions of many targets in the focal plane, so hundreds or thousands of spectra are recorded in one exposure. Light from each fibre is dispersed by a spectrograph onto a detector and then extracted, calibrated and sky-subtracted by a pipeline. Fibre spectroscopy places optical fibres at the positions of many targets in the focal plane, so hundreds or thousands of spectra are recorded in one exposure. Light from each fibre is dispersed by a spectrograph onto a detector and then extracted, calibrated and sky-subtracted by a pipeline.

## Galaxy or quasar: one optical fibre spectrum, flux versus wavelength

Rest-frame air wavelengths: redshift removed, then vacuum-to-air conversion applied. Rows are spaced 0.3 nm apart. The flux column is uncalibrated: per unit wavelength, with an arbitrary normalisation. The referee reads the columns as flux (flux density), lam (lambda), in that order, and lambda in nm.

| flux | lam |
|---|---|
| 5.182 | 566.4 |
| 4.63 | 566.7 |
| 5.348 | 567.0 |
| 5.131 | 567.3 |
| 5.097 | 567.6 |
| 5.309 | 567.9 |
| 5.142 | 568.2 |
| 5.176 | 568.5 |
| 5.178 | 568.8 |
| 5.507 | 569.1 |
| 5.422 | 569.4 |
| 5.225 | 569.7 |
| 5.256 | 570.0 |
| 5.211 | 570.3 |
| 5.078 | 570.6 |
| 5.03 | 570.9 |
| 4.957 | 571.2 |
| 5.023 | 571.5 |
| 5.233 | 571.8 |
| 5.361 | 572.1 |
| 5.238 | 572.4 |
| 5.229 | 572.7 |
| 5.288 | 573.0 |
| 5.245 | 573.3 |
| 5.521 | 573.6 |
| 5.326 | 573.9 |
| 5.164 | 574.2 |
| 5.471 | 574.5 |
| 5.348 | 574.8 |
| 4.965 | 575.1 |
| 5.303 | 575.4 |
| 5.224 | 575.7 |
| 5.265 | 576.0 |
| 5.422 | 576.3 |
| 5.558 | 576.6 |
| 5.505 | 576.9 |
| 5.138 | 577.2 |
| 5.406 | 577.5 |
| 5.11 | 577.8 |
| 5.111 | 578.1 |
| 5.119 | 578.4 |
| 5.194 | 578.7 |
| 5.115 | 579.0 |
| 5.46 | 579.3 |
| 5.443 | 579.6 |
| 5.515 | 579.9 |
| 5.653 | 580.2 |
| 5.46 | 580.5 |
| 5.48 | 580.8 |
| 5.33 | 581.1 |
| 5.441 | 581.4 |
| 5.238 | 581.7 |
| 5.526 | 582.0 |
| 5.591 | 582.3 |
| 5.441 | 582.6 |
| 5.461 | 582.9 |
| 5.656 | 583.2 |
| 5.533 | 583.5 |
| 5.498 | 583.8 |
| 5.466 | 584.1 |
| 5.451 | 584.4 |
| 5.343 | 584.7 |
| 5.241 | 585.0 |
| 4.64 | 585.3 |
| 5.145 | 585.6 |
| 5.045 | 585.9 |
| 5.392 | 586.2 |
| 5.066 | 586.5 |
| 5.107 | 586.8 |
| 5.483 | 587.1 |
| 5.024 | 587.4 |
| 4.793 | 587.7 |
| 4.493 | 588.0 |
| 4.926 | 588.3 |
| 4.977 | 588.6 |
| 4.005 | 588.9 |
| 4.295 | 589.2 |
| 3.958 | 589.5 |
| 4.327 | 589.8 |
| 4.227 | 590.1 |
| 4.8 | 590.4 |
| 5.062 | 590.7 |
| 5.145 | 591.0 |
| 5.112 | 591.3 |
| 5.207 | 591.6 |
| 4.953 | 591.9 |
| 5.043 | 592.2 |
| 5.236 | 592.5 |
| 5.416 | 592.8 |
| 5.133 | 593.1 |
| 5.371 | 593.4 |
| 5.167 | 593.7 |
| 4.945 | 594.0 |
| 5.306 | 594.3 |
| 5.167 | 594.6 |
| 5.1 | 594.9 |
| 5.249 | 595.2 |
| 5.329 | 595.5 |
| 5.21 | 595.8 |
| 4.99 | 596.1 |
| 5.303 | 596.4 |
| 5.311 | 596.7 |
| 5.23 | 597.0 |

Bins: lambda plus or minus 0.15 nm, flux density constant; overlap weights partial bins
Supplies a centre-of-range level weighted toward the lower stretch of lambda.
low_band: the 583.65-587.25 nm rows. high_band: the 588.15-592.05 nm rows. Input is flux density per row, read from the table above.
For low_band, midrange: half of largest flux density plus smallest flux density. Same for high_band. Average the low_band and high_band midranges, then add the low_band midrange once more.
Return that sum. 9.9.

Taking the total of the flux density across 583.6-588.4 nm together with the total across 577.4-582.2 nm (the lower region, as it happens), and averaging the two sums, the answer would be 83.9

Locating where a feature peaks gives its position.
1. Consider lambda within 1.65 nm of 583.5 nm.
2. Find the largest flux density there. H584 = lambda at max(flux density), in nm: 583.2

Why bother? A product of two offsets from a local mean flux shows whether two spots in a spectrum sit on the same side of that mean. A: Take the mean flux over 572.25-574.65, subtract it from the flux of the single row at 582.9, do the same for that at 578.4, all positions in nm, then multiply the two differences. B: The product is -0.03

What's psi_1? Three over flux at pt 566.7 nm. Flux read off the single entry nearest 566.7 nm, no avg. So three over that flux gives 0.65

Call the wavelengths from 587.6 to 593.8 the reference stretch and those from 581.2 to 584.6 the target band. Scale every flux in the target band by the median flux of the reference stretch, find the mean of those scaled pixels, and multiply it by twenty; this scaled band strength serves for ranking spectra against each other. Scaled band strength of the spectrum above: 22.0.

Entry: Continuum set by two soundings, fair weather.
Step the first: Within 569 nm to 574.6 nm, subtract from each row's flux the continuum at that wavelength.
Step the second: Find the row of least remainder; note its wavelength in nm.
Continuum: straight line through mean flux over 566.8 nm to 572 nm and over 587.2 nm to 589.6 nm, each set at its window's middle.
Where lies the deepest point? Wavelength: 571.2 nm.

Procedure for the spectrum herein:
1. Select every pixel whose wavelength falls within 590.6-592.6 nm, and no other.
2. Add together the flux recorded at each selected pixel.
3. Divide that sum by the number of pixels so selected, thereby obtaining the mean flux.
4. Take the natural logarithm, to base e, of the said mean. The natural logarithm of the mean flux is 1.63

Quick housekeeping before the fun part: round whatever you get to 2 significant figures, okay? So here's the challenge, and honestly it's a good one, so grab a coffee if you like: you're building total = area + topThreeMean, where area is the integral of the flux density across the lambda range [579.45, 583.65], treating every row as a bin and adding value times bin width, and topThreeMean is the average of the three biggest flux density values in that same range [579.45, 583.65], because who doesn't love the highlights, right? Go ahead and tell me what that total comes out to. 29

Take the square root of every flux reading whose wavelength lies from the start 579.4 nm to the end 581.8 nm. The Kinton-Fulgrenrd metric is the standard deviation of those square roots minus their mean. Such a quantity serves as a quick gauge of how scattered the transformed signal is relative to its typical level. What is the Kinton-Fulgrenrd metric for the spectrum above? -2.31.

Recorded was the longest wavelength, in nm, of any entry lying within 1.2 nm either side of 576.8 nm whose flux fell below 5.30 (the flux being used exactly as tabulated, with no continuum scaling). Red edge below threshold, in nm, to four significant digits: 577.8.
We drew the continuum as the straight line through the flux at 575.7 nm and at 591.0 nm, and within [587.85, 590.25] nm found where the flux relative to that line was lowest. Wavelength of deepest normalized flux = 589.5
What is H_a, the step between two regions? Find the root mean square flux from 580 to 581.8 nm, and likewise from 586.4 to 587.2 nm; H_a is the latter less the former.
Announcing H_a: -0.21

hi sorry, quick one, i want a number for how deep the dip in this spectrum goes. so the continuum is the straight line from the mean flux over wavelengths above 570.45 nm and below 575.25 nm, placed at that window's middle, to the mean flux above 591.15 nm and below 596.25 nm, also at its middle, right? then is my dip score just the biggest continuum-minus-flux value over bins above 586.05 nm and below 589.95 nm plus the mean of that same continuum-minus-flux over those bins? 1.7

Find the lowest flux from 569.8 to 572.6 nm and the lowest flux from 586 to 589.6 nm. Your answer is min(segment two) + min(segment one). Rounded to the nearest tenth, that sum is 8.9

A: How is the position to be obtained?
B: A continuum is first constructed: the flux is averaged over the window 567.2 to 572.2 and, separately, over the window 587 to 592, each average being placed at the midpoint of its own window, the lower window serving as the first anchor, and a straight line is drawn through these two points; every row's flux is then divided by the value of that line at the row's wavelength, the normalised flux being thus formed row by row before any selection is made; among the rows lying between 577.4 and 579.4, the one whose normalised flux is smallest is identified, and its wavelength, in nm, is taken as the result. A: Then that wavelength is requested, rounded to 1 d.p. 577.8 nm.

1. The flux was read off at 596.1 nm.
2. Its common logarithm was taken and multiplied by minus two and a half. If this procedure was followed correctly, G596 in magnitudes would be -1.75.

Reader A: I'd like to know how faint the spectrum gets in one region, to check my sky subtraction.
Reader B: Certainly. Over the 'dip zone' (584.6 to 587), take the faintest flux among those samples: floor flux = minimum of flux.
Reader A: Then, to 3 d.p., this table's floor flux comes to 4.640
